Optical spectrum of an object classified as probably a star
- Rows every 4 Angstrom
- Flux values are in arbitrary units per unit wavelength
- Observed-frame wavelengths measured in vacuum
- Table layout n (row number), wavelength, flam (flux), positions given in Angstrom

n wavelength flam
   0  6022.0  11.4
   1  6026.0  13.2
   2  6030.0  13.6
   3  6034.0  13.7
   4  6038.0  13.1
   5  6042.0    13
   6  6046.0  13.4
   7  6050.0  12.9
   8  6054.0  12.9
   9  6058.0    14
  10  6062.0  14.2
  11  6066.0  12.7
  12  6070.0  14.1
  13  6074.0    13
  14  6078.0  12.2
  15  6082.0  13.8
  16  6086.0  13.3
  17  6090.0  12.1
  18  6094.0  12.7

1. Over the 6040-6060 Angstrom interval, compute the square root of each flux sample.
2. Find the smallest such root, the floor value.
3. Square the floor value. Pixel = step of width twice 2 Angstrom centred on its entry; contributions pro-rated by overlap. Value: 12.9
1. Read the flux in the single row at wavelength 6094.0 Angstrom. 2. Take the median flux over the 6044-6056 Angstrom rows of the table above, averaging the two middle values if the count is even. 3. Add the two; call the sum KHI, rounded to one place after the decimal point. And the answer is 25.6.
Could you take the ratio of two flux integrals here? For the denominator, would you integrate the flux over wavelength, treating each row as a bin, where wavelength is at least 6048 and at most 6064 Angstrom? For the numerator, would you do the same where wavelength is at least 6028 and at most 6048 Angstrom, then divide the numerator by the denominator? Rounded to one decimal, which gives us 1.2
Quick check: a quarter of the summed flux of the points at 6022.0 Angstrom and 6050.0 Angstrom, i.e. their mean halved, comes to 6.1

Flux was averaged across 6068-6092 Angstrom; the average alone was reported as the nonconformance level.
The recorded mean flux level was 13.1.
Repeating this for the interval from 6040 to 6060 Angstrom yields 13.2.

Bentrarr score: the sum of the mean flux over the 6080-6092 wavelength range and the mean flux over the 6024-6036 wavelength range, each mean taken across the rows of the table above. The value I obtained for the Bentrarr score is 26.6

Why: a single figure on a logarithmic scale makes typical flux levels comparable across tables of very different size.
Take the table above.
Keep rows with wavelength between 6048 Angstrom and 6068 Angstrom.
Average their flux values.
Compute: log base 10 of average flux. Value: 1.13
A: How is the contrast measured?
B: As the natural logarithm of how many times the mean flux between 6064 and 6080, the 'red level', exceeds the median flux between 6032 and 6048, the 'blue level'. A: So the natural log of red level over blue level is -0.019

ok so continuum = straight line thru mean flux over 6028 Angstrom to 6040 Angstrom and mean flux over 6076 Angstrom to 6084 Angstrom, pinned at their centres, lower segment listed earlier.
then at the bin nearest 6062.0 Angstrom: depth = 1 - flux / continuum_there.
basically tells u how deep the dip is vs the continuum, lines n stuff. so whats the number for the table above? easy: -0.08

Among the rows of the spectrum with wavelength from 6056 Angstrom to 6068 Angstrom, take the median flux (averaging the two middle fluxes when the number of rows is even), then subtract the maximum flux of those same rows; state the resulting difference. -0.20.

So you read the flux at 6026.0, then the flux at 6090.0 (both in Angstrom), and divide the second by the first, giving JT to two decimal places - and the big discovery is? 0.92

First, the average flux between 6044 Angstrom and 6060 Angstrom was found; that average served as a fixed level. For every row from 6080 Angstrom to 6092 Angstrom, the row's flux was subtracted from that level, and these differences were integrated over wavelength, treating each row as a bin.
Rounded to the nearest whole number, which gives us 3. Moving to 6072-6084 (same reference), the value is 4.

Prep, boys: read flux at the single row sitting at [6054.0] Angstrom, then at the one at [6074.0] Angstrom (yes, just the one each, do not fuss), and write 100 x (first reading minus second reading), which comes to -10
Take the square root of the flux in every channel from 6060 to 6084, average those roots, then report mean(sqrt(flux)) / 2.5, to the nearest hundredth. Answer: 1.46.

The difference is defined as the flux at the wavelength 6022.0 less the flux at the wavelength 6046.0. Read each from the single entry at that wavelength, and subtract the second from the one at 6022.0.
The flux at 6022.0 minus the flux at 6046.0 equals -2.0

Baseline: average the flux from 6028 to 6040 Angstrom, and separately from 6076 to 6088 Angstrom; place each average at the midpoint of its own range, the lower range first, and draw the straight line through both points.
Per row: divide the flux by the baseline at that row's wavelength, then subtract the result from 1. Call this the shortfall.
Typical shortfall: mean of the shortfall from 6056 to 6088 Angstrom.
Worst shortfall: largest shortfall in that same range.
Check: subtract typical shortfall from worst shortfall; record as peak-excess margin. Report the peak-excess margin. 0.09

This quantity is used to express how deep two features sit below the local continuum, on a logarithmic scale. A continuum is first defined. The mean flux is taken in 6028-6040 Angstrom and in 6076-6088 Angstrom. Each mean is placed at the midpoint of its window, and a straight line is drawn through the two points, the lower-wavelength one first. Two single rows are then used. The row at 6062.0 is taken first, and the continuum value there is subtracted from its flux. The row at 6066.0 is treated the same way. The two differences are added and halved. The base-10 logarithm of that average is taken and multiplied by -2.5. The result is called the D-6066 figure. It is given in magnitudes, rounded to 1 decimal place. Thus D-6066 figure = 1.7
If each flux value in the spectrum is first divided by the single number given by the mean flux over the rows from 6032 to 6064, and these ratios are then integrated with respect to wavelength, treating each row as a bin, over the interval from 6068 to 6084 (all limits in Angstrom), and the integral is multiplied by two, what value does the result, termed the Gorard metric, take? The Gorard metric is 31.7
